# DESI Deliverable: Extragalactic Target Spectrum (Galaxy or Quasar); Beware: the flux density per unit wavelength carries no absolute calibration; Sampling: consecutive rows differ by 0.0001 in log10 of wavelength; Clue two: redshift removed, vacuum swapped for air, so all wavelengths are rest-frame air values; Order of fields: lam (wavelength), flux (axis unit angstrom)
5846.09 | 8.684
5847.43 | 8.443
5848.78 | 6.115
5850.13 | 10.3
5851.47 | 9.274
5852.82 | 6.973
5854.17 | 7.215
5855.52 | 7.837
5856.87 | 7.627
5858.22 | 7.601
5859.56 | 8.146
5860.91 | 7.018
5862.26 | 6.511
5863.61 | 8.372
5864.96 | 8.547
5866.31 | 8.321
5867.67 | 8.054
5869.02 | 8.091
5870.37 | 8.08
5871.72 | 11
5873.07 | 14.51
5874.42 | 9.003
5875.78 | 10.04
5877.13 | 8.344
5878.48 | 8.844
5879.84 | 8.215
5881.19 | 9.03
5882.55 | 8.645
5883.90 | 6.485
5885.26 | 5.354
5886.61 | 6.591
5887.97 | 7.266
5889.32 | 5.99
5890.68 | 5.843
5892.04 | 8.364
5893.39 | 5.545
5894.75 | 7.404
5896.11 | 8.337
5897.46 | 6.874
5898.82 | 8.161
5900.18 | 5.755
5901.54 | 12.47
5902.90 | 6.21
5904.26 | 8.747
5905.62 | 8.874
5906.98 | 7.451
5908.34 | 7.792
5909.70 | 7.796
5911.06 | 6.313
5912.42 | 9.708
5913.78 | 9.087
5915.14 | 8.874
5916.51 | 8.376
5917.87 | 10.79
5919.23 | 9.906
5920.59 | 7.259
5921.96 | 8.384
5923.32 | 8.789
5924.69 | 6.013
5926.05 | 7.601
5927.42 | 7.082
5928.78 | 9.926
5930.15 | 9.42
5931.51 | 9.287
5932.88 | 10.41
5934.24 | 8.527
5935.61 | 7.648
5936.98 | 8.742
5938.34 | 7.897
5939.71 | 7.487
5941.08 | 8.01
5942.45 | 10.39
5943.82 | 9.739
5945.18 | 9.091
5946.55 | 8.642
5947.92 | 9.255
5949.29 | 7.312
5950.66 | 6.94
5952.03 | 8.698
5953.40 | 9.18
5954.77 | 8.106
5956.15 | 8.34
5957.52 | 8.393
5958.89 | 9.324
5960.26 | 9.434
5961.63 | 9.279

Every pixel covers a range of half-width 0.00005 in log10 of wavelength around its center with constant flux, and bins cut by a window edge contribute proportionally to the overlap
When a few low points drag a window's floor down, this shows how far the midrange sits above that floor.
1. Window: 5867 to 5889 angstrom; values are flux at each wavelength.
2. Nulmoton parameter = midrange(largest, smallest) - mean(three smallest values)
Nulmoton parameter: 3.8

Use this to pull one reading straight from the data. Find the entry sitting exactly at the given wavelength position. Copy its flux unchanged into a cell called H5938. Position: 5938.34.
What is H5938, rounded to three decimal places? 7.897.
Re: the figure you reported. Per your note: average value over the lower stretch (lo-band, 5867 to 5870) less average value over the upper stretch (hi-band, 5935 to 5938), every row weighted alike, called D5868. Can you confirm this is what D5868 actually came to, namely -0.1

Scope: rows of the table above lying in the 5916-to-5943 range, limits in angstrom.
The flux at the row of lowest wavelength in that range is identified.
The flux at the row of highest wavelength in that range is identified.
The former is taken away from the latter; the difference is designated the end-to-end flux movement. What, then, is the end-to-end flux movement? 2.01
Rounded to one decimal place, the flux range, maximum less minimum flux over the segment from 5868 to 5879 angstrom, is 6.4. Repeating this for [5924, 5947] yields 4.4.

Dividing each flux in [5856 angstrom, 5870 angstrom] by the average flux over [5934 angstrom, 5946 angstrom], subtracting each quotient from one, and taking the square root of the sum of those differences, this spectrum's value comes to 0.96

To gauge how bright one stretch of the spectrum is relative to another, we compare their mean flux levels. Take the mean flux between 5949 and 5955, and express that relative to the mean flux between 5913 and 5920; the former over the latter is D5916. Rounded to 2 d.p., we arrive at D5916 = 0.86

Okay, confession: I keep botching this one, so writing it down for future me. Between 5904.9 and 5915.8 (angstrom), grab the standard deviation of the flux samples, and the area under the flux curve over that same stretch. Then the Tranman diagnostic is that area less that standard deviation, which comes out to 89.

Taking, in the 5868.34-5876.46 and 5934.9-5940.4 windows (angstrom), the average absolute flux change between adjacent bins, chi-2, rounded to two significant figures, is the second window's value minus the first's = -1.8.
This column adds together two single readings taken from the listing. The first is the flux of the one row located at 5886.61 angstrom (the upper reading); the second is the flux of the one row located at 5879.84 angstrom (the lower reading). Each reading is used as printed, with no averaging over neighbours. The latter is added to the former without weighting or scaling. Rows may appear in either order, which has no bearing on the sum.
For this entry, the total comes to 14.8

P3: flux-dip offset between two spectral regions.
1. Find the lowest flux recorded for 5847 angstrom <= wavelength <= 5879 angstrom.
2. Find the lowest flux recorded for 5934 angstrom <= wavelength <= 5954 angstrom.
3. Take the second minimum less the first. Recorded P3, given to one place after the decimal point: 0.8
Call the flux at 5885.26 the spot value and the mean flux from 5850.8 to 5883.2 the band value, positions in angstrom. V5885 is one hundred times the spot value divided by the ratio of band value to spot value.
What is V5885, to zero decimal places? 335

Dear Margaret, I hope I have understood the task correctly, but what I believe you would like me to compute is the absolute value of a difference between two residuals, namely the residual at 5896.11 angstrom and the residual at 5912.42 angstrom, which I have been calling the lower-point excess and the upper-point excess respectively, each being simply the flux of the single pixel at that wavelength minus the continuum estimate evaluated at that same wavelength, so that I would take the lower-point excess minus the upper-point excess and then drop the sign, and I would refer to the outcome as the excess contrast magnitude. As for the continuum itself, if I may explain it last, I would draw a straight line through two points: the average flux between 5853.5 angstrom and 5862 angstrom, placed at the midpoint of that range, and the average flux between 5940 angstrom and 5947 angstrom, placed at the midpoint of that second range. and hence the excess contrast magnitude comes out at 1.07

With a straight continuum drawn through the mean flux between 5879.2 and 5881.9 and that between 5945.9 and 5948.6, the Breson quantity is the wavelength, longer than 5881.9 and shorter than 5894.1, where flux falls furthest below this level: 5885.26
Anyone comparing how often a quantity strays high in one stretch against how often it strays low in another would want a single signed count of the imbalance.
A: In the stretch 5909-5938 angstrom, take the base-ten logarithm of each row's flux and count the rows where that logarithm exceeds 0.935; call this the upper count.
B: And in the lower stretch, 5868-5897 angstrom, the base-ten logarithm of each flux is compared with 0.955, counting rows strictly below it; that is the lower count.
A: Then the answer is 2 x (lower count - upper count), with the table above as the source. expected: 12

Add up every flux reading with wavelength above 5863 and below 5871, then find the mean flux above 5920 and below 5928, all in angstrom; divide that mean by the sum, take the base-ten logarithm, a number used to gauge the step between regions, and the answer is -0.818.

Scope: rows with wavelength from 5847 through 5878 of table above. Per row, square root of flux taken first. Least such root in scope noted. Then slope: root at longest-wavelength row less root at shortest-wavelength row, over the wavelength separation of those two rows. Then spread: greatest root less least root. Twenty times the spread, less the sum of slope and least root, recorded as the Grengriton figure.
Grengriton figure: 24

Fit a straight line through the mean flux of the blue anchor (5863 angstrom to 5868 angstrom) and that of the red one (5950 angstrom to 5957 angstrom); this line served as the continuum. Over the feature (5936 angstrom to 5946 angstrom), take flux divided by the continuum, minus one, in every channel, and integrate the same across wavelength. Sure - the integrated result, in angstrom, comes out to 0.6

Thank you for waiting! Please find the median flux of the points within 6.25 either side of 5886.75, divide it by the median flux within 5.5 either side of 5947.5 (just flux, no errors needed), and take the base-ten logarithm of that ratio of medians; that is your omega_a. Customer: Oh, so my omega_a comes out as -0.130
